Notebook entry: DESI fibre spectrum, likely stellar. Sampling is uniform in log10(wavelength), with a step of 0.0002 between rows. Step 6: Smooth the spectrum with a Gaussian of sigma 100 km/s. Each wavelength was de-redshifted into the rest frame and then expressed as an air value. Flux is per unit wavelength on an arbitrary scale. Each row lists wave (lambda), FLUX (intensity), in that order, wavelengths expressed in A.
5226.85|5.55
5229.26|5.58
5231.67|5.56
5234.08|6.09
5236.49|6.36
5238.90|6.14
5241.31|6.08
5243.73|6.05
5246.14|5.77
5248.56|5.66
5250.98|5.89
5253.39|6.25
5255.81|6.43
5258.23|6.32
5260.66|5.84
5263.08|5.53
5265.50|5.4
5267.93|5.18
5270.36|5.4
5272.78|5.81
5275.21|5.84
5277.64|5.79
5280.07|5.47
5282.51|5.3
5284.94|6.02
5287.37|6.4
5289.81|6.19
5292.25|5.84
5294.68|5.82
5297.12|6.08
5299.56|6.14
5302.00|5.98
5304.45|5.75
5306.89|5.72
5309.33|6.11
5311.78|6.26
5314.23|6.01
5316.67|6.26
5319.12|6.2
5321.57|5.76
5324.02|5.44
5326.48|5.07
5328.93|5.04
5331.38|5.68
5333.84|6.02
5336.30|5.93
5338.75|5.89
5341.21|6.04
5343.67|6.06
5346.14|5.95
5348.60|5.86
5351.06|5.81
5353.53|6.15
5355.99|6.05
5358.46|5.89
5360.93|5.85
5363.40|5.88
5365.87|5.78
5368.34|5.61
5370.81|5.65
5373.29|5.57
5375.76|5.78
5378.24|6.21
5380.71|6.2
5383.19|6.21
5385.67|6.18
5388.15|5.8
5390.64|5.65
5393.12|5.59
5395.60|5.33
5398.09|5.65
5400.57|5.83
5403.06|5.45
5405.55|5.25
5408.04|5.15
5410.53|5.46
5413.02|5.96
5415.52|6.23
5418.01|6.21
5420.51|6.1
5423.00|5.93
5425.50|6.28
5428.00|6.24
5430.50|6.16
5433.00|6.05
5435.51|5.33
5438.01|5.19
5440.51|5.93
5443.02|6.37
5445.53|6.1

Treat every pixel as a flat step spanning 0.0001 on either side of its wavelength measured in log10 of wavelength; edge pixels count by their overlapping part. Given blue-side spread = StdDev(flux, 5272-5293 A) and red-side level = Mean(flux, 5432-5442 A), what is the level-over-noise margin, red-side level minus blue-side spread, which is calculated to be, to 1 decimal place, 5.3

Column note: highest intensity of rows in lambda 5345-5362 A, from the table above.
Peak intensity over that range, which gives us 6.15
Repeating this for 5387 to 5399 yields 5.8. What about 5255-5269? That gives 6.43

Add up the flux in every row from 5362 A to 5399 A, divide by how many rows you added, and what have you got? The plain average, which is 5.81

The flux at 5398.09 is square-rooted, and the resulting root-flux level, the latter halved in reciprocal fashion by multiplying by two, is 4.754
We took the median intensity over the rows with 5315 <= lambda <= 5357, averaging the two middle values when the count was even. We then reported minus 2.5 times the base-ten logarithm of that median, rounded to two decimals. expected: -1.93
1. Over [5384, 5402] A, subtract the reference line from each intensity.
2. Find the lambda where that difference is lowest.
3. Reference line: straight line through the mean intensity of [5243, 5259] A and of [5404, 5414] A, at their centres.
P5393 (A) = 5395.60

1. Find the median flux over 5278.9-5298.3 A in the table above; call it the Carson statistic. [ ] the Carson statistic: 5.9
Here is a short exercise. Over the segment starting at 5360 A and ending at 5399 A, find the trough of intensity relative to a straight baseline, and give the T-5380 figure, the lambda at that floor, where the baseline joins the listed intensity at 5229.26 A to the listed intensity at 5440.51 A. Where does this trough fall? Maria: 5395.60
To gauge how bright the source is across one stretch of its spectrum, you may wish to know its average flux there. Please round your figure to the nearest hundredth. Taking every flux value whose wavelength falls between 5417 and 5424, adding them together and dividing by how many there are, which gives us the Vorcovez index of 6.08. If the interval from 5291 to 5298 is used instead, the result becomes 5.91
